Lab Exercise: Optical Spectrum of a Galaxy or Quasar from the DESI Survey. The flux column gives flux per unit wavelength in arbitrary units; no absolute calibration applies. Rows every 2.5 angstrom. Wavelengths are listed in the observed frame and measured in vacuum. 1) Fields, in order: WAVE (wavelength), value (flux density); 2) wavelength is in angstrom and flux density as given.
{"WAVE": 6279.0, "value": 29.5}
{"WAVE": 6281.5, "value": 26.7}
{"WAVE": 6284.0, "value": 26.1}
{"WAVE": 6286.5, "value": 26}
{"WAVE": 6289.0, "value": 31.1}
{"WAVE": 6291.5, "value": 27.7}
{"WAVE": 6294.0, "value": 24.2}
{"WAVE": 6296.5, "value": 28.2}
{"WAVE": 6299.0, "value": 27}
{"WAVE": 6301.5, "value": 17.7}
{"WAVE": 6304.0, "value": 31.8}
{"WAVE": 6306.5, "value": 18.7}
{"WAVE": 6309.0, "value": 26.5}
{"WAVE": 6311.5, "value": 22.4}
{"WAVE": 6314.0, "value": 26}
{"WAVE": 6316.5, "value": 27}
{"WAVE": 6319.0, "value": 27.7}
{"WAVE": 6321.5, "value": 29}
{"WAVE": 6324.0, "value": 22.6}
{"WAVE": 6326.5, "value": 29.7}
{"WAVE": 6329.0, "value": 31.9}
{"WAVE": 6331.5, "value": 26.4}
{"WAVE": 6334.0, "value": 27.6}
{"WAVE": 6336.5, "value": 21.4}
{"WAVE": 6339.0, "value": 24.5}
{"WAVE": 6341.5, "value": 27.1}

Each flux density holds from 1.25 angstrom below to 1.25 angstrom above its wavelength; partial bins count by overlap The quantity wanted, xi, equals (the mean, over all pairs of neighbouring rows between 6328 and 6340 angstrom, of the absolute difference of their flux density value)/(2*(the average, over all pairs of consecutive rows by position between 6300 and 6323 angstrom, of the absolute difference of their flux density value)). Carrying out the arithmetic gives 0.35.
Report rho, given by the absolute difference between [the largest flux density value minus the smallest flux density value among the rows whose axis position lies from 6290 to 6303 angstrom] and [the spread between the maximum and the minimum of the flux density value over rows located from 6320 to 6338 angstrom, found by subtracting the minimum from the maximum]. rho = 0.0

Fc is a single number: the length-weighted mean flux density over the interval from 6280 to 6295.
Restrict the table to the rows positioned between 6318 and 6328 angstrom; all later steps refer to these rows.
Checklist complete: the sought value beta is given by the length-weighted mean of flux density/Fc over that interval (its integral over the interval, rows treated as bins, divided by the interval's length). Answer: 1.01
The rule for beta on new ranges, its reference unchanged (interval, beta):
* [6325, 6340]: 0.99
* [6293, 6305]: 0.95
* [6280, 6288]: 0.98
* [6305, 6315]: 0.87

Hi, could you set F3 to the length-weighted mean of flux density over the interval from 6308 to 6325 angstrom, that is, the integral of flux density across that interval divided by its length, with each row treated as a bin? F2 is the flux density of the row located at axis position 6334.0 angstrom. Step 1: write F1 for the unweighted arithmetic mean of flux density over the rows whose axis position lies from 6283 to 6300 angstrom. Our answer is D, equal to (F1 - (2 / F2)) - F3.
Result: 1.2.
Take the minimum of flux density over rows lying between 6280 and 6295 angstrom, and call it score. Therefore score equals 24.2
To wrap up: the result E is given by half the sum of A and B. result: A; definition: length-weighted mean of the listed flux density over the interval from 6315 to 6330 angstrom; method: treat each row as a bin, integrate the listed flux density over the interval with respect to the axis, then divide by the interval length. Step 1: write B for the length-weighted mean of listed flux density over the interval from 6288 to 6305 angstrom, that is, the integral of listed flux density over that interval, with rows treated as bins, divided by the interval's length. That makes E 27.3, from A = 27.9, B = 26.7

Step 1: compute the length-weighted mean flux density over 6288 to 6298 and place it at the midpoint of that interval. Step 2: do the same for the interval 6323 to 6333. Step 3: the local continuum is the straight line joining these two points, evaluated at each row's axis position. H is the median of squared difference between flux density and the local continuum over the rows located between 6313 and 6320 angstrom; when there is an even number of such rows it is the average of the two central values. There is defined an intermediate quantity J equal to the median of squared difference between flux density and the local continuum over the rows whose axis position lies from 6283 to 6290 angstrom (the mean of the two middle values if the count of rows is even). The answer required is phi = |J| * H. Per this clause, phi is 2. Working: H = 0.6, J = 2.8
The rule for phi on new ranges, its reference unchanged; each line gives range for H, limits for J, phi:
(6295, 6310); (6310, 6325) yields 21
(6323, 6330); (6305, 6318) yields 52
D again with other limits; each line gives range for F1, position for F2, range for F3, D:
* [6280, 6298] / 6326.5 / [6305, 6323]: 1.7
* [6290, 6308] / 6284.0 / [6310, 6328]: -1.5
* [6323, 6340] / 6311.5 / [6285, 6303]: 0.1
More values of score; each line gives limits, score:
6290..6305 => 17.7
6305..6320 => 18.7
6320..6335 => 22.6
